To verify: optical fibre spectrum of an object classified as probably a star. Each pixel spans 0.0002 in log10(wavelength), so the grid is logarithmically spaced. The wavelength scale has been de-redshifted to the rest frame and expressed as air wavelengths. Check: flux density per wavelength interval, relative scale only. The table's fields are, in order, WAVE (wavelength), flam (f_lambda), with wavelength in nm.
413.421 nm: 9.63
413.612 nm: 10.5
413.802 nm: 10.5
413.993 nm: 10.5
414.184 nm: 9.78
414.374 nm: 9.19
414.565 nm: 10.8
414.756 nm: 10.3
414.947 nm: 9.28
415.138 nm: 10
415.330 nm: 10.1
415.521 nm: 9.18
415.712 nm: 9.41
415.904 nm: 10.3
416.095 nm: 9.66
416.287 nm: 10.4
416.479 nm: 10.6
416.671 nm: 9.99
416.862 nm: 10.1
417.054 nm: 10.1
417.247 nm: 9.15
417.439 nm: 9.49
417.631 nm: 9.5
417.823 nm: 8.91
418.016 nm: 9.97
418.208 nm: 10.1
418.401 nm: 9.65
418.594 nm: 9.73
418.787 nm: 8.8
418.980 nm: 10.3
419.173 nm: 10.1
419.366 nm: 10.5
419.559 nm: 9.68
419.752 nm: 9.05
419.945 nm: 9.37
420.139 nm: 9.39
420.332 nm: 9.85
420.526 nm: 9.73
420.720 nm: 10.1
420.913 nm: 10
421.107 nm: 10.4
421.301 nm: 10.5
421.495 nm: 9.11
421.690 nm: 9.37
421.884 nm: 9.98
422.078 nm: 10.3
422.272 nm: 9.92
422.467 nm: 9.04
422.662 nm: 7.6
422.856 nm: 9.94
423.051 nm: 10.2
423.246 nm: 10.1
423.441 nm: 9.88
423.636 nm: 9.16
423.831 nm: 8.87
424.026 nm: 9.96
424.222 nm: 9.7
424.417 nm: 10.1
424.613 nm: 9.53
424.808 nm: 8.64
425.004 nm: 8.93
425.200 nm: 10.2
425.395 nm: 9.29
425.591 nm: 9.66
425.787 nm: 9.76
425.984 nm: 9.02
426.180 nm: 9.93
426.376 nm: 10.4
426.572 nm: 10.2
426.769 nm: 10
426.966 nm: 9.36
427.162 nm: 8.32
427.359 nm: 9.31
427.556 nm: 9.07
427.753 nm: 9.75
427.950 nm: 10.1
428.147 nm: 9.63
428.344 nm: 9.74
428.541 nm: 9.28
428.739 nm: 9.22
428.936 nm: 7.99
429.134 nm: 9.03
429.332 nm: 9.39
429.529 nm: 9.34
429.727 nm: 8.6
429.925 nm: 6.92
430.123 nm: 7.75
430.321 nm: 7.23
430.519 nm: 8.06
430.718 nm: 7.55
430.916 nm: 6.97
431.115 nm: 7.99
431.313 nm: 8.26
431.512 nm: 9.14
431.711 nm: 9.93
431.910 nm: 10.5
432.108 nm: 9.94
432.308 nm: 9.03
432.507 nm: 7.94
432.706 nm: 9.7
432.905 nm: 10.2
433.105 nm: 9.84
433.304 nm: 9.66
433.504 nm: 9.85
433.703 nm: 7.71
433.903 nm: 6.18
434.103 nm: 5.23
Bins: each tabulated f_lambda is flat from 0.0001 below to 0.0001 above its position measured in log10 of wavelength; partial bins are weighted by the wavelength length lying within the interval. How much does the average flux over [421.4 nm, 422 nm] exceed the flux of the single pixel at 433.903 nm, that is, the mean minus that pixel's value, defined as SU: 3.3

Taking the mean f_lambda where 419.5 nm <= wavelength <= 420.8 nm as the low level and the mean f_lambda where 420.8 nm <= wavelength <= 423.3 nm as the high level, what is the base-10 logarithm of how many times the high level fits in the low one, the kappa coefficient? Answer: -0.006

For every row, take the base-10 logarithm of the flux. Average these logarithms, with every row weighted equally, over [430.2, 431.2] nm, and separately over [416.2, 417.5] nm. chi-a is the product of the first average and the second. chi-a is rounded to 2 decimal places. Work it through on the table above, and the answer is 0.88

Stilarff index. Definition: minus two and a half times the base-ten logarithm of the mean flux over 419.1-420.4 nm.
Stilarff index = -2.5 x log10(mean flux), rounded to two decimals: -2.47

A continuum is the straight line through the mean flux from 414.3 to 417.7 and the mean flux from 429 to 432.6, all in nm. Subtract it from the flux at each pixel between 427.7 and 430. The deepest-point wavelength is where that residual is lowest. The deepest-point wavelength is 429.925 nm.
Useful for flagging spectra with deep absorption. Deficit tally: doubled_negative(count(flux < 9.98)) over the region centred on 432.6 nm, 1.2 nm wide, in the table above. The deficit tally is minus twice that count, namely -10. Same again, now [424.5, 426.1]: -14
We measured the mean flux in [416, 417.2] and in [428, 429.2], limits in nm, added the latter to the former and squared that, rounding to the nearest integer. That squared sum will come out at 372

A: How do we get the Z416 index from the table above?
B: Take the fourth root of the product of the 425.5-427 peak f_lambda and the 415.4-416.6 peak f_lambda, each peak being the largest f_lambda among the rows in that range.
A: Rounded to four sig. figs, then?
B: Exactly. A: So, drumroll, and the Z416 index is 3.240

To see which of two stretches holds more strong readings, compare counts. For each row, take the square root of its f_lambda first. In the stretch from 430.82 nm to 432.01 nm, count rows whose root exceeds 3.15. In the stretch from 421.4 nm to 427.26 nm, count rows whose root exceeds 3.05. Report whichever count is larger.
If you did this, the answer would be 20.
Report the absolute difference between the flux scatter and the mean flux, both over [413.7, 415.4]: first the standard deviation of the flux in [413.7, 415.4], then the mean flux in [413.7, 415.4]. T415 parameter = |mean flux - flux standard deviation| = 9.5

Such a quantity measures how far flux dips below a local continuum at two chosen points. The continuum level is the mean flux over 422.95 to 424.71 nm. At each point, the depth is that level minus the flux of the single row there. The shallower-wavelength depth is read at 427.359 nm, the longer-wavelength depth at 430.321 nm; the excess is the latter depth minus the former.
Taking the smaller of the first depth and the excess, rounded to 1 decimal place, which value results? 0.4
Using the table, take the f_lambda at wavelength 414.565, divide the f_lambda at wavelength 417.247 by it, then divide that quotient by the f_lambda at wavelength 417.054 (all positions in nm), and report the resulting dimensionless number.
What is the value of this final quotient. 0.084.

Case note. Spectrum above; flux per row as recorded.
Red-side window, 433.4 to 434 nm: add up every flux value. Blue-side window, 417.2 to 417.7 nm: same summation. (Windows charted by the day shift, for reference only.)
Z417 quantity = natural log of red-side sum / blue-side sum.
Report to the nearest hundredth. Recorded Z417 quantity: -0.17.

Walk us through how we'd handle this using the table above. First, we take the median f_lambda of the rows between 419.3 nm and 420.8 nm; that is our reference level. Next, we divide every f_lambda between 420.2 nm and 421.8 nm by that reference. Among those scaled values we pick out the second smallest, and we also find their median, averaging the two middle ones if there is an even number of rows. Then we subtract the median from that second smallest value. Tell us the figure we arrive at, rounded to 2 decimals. -0.06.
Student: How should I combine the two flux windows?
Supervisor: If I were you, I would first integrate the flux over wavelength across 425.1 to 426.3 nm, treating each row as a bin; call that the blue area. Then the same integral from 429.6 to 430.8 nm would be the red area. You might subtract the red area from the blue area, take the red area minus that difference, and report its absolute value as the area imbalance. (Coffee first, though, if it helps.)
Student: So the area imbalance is 7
